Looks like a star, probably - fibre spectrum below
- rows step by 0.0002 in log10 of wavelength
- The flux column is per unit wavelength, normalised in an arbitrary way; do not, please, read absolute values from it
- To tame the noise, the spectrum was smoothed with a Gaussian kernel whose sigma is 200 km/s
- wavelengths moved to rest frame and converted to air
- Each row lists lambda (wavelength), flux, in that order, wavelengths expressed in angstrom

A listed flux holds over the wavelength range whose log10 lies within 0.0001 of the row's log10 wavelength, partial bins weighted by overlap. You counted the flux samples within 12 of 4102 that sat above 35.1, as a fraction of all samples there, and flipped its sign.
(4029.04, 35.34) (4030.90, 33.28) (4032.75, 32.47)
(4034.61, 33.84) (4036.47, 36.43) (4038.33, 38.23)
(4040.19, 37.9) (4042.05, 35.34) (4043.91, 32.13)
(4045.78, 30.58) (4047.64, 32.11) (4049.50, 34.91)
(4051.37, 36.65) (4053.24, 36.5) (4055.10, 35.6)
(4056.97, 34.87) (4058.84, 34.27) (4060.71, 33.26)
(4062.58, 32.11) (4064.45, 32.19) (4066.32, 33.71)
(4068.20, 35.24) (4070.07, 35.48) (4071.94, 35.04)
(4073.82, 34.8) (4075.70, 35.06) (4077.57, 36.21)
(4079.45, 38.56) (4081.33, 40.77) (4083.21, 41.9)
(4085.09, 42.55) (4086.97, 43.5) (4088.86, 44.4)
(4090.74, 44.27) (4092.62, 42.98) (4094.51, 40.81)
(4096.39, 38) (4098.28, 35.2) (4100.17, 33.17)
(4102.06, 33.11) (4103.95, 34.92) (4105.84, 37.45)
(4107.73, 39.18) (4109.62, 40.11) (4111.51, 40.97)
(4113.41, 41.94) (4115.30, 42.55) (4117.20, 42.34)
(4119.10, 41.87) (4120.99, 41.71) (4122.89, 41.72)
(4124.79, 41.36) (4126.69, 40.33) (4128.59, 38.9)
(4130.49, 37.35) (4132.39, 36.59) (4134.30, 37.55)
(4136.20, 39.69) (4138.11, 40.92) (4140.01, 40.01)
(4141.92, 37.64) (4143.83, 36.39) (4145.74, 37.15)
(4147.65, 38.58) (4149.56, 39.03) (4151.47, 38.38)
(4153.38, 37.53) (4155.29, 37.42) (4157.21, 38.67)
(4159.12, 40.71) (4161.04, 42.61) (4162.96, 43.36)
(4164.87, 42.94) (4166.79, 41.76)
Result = -0.77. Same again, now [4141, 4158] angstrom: -1.00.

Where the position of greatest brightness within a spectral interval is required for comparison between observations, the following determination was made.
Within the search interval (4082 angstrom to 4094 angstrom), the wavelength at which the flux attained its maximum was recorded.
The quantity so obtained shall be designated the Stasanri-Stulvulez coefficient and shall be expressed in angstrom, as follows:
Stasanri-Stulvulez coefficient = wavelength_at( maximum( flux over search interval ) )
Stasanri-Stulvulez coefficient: 4088.86 angstrom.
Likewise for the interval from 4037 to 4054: 4038.33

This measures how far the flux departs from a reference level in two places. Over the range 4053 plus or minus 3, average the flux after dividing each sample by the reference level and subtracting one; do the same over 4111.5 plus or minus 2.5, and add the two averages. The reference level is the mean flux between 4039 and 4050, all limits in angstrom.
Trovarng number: 0.28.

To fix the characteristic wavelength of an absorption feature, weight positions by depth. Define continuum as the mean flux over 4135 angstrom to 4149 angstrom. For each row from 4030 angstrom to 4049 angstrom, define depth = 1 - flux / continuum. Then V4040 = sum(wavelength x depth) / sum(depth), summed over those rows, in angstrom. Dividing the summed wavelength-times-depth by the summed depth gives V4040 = 4040.0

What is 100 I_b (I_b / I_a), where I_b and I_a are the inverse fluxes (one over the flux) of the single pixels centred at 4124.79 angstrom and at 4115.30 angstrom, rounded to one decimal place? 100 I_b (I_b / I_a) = 2.5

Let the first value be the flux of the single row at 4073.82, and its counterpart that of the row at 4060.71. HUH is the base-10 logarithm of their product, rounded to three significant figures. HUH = 3.06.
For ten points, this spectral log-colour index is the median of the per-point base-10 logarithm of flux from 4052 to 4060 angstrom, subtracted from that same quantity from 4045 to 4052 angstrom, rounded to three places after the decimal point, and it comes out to -0.022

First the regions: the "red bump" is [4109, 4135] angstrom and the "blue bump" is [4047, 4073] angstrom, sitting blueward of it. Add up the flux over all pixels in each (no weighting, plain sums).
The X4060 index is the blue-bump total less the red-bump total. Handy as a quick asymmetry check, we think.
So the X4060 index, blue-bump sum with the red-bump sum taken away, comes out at -83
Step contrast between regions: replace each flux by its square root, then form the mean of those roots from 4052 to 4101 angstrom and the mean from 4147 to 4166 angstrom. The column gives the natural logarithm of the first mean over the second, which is -0.035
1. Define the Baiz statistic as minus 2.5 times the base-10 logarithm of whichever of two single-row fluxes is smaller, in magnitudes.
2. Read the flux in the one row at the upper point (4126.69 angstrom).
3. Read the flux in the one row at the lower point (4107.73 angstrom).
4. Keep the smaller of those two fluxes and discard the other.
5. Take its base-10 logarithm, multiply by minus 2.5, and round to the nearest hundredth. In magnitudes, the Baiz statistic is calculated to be -3.98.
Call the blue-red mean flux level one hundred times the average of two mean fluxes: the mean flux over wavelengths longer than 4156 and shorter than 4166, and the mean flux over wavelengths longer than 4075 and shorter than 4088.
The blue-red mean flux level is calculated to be 4073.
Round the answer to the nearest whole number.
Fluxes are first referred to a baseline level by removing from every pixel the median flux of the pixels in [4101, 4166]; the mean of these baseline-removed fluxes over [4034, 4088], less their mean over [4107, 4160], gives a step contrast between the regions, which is -4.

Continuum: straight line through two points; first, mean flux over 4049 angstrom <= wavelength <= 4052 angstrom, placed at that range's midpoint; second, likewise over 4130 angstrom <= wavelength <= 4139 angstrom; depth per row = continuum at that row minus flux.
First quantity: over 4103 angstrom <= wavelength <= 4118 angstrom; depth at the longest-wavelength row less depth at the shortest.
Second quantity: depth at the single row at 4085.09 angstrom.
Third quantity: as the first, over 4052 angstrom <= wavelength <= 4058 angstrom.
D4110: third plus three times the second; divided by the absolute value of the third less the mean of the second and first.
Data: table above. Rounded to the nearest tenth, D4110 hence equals -1.9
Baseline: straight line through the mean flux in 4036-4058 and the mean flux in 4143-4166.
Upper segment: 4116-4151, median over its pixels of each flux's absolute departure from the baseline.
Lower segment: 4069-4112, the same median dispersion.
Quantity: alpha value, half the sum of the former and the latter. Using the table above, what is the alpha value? 2.2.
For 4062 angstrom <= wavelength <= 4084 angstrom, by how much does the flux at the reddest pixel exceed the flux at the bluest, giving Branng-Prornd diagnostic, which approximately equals 9.8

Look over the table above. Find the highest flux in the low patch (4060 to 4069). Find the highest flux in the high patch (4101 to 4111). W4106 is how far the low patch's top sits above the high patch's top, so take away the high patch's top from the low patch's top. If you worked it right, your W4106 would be -4.9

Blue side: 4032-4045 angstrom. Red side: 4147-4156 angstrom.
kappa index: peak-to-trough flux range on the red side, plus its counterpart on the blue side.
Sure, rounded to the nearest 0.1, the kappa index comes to 7.7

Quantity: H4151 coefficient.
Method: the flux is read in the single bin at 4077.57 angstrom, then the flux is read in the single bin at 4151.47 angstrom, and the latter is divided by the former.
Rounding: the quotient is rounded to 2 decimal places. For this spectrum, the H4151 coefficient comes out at 1.06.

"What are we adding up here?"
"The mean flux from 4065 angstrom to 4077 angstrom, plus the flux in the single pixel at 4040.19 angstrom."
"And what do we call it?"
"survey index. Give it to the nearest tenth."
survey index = 72.8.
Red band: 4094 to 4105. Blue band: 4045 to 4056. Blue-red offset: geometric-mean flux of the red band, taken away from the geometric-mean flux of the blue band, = -1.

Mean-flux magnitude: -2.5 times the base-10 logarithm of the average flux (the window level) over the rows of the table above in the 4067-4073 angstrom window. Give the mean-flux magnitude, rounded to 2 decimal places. -3.87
